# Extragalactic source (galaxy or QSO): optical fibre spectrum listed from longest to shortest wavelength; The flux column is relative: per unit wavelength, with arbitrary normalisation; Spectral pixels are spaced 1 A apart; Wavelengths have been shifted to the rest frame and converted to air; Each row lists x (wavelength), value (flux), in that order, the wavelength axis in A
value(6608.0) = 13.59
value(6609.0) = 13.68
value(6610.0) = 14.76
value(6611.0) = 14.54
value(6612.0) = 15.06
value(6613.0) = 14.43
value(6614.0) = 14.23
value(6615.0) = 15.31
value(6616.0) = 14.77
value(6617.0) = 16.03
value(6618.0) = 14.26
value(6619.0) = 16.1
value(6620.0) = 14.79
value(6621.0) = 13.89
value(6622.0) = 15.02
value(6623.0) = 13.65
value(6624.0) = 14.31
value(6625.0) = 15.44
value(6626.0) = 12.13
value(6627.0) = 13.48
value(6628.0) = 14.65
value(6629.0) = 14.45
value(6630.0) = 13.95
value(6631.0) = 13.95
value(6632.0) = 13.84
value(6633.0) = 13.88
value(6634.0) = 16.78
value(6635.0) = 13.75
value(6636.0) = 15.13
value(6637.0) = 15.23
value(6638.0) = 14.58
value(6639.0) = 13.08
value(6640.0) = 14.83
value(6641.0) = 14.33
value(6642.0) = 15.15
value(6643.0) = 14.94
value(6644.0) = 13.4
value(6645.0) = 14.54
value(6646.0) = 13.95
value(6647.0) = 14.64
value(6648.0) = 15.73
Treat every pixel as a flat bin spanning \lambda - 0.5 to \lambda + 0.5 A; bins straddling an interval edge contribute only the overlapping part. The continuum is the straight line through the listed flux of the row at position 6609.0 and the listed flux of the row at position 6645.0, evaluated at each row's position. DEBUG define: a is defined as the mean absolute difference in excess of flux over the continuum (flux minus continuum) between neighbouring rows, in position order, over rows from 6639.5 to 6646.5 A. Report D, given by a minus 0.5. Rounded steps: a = 0.8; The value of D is 0.3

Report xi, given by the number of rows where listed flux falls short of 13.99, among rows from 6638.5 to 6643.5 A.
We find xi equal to 1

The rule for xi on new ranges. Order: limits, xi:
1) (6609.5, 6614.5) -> 0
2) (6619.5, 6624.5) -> 2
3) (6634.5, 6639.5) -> 2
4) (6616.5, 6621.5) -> 1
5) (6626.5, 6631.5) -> 3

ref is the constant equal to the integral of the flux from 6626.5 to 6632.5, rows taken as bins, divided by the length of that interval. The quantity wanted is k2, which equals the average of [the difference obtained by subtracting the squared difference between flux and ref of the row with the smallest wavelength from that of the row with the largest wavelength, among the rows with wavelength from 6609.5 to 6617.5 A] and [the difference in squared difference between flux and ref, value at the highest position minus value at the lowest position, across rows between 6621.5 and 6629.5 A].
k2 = 1.3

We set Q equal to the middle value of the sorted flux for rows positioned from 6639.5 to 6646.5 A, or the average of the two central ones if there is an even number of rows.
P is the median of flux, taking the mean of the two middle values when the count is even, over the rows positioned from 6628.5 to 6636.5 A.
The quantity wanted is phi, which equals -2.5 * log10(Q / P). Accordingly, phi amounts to -0.045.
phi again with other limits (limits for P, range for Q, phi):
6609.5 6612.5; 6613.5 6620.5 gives -0.002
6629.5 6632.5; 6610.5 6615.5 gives -0.045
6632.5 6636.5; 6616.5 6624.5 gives -0.003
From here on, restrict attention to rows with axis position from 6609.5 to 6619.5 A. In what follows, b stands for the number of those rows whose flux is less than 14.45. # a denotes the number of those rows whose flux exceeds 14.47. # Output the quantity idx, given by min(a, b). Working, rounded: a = 7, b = 3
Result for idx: 3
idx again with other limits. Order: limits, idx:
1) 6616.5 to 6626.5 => 5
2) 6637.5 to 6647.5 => 4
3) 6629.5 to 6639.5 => 4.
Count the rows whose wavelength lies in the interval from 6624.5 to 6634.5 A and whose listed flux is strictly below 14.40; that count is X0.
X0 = 6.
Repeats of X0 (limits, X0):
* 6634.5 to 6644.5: 4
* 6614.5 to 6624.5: 4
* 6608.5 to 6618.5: 3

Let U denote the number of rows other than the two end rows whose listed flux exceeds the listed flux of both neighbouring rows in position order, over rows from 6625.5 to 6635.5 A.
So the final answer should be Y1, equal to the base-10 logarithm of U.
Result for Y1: 0.30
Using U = 2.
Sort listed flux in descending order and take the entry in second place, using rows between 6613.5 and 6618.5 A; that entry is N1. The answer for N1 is 15.31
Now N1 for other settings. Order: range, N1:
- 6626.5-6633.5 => 14.45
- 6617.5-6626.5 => 15.44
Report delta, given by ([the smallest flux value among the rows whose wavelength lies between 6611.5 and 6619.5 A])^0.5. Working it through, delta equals 3.77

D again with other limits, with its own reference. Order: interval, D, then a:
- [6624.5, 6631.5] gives 0.6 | 1.1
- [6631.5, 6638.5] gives 0.8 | 1.3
